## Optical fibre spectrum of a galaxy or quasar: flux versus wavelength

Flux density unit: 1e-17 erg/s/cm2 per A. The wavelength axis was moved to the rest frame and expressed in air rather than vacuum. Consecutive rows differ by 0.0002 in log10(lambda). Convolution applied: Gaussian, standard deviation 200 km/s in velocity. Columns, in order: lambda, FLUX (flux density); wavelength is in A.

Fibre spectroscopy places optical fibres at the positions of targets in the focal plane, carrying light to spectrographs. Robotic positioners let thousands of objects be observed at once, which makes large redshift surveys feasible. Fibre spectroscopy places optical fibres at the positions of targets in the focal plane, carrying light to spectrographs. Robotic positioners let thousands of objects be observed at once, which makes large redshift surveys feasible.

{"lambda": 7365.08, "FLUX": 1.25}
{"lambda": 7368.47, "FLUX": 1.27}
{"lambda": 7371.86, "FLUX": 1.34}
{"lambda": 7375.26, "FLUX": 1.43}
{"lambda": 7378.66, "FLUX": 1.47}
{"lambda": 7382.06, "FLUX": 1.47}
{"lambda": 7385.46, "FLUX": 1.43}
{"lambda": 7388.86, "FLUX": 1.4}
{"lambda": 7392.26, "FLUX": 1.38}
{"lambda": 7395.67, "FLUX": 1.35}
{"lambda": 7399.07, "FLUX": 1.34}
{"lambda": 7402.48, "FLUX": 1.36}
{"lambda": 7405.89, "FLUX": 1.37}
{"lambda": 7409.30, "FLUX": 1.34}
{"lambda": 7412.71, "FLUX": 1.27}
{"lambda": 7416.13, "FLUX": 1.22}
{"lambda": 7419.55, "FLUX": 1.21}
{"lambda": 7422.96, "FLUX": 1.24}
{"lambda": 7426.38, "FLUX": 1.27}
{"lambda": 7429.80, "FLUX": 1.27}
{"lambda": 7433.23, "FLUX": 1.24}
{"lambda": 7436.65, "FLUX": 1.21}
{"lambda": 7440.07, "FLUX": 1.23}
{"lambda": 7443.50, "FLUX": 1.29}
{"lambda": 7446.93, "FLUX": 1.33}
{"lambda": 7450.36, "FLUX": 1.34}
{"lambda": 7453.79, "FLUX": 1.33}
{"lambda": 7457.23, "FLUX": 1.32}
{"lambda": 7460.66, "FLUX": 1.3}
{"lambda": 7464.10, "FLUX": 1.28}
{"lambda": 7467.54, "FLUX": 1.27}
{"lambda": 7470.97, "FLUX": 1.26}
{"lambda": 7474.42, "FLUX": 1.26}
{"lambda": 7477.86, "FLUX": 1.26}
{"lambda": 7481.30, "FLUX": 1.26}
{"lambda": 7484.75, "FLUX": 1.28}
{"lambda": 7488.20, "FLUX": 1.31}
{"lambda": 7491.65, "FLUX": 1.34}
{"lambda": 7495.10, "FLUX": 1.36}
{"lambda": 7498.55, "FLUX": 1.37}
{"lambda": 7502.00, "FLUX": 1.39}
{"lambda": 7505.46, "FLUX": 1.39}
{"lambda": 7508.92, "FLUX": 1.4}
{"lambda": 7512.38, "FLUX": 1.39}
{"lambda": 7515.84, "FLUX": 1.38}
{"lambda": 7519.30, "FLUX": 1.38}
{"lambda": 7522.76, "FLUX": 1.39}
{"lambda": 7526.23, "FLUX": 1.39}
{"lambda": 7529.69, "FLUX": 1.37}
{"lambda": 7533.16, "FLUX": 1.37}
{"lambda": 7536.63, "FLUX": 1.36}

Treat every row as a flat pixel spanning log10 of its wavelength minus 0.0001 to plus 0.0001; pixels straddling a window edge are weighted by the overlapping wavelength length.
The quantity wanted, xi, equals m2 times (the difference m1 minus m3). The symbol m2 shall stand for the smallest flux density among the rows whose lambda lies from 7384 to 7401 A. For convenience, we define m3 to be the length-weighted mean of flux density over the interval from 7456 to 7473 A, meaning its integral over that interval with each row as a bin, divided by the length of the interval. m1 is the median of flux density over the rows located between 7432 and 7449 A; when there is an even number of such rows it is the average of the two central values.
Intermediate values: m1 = 1.24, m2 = 1.34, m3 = 1.28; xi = -0.06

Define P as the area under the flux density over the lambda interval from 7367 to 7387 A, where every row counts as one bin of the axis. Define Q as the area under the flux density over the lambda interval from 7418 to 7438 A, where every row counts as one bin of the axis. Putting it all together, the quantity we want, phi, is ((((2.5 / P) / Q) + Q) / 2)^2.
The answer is 154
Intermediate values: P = 28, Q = 24.8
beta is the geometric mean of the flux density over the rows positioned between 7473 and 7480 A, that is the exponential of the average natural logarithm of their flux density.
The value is 1.26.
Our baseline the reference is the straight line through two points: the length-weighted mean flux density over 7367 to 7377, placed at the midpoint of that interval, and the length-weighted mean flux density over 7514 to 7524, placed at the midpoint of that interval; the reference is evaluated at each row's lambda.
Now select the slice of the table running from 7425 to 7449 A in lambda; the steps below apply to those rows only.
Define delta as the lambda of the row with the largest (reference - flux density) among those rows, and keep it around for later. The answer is 7436.65 A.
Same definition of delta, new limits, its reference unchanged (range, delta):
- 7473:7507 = 7481.30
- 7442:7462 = 7443.50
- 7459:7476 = 7474.42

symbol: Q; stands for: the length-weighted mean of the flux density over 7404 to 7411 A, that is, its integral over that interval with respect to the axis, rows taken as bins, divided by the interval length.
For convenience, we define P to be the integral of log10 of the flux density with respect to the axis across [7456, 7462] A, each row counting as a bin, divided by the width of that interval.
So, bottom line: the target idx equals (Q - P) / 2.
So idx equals 0.62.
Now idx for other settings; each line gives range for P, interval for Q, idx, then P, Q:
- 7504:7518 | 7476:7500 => 0.58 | 0.143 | 1.31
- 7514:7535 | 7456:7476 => 0.57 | 0.140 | 1.28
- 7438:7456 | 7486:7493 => 0.60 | 0.115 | 1.32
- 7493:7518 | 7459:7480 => 0.57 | 0.141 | 1.27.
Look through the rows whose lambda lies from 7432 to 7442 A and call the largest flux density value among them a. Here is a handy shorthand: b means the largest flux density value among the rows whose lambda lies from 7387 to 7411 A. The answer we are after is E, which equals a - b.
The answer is -0.16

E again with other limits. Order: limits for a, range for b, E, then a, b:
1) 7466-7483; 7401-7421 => -0.10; 1.27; 1.37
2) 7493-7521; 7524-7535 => 0.01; 1.4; 1.39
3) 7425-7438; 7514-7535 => -0.12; 1.27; 1.39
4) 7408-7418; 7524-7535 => -0.05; 1.34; 1.39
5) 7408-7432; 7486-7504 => -0.05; 1.34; 1.39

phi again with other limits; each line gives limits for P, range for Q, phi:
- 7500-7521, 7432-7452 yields 162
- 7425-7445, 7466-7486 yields 160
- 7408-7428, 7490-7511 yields 209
